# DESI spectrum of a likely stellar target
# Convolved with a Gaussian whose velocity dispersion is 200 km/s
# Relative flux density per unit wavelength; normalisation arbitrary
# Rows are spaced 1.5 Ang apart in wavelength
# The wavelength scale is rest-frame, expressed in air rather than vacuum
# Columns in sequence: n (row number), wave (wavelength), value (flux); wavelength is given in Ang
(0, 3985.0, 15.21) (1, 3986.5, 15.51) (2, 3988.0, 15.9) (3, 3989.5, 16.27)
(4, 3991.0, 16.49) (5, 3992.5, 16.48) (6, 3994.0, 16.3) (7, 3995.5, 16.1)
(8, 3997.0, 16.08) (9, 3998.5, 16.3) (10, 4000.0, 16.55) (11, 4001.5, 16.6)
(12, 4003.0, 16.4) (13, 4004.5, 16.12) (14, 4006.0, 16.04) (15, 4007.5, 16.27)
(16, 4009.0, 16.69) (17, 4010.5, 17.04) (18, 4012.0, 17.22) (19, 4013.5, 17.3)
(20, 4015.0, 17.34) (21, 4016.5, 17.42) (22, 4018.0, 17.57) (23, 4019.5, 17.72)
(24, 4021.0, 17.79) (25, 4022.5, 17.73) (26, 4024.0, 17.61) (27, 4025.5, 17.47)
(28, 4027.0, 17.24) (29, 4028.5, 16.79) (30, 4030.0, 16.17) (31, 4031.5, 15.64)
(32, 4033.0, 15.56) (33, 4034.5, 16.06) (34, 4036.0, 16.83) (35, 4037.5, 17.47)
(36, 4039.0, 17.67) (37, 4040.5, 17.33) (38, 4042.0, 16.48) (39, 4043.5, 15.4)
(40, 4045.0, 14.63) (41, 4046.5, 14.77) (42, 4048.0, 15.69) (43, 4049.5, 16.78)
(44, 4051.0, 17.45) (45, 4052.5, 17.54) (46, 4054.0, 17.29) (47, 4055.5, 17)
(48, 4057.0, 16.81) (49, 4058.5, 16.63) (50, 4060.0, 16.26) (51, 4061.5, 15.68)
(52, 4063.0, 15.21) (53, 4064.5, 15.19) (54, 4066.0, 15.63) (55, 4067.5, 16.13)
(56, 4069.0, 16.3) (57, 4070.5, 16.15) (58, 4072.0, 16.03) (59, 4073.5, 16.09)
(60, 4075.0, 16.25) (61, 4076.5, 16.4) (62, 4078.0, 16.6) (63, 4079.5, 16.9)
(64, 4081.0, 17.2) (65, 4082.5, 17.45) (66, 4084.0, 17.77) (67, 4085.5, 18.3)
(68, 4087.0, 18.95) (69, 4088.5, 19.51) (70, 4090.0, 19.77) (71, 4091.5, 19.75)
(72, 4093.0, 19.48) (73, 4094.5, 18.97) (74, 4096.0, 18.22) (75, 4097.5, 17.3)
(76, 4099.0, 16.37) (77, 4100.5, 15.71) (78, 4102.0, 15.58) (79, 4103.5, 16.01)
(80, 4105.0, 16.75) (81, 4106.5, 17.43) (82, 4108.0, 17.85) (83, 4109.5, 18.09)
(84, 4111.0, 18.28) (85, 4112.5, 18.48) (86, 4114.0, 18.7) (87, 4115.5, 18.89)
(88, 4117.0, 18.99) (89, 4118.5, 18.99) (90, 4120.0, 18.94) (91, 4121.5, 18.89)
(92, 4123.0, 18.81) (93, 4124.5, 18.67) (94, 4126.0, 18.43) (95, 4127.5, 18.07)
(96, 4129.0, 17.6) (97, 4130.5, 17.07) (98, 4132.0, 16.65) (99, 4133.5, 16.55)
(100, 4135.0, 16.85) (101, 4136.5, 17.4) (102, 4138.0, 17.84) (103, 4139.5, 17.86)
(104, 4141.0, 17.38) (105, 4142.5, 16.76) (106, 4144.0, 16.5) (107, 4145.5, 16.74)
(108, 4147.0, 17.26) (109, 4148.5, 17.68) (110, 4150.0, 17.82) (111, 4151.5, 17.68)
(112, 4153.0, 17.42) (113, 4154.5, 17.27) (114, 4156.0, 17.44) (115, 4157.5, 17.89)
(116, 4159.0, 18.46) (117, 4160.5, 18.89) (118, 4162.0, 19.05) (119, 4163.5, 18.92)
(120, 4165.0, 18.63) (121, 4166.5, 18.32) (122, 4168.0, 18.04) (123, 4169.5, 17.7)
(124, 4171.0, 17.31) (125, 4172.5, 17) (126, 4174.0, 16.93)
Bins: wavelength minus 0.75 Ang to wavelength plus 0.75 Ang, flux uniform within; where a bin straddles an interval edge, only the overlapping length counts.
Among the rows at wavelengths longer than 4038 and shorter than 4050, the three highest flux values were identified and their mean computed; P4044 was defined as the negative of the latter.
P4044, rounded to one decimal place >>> -17.3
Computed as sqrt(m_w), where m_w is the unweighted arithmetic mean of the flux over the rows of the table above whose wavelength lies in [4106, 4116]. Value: 4.27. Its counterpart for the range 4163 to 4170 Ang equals 4.28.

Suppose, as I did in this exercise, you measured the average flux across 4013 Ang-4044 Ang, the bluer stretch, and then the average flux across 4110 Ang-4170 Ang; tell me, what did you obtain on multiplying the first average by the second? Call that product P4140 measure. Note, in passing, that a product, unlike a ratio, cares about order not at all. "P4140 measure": 305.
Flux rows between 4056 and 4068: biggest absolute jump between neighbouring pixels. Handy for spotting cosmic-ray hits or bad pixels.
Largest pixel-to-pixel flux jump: 0.58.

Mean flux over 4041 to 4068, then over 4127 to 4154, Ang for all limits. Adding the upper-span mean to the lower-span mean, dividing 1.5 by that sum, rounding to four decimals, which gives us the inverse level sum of 0.0449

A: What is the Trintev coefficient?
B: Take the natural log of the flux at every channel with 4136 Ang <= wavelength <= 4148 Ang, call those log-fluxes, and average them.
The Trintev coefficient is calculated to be 2.85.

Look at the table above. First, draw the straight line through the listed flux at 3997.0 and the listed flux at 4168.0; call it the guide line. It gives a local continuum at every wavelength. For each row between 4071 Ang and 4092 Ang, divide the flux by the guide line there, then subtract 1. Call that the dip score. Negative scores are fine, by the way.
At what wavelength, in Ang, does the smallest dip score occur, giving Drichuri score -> 4072.0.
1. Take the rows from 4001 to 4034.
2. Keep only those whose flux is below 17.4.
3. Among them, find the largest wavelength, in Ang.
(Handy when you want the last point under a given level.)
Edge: 4033.0 Ang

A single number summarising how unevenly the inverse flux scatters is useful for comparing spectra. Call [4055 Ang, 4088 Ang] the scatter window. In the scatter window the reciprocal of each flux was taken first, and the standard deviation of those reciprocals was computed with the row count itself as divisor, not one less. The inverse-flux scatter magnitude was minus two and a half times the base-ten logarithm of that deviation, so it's 6.2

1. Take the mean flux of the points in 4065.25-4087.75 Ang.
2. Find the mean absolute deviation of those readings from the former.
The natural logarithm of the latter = -0.27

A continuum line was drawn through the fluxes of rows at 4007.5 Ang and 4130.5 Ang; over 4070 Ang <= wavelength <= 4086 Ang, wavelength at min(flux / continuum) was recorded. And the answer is 4072.0 Ang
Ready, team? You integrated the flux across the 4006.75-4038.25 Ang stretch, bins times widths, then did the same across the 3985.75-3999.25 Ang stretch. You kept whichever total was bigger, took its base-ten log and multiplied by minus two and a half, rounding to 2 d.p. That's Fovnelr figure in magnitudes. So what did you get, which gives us -6.82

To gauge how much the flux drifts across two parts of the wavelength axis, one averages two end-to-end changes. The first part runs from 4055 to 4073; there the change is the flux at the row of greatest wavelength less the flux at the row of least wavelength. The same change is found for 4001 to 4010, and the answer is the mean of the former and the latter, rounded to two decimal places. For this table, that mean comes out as -0.44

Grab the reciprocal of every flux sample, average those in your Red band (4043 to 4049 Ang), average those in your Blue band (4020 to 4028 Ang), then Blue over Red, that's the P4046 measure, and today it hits 0.86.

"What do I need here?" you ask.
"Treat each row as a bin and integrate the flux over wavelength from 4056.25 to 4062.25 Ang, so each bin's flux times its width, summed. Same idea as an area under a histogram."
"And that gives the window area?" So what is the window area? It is 98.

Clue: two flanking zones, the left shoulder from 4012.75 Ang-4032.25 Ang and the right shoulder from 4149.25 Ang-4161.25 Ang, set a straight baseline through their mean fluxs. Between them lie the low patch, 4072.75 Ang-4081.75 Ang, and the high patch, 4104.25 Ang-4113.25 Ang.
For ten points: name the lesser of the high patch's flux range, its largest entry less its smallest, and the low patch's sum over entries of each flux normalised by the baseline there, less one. -0.31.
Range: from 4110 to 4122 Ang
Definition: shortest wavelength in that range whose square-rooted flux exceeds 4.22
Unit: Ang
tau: 4111.0 Ang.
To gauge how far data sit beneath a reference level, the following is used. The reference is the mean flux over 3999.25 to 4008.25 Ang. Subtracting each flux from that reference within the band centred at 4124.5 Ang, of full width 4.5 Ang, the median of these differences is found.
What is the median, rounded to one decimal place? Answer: -2.3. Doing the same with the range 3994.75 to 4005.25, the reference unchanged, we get 0.0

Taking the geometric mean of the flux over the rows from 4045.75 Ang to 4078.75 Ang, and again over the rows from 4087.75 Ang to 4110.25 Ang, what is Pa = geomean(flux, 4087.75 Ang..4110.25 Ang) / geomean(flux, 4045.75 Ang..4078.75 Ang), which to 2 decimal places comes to 1.09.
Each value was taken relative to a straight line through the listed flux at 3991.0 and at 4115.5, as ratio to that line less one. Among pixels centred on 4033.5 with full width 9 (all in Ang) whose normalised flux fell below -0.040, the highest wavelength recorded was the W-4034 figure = 4034.5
